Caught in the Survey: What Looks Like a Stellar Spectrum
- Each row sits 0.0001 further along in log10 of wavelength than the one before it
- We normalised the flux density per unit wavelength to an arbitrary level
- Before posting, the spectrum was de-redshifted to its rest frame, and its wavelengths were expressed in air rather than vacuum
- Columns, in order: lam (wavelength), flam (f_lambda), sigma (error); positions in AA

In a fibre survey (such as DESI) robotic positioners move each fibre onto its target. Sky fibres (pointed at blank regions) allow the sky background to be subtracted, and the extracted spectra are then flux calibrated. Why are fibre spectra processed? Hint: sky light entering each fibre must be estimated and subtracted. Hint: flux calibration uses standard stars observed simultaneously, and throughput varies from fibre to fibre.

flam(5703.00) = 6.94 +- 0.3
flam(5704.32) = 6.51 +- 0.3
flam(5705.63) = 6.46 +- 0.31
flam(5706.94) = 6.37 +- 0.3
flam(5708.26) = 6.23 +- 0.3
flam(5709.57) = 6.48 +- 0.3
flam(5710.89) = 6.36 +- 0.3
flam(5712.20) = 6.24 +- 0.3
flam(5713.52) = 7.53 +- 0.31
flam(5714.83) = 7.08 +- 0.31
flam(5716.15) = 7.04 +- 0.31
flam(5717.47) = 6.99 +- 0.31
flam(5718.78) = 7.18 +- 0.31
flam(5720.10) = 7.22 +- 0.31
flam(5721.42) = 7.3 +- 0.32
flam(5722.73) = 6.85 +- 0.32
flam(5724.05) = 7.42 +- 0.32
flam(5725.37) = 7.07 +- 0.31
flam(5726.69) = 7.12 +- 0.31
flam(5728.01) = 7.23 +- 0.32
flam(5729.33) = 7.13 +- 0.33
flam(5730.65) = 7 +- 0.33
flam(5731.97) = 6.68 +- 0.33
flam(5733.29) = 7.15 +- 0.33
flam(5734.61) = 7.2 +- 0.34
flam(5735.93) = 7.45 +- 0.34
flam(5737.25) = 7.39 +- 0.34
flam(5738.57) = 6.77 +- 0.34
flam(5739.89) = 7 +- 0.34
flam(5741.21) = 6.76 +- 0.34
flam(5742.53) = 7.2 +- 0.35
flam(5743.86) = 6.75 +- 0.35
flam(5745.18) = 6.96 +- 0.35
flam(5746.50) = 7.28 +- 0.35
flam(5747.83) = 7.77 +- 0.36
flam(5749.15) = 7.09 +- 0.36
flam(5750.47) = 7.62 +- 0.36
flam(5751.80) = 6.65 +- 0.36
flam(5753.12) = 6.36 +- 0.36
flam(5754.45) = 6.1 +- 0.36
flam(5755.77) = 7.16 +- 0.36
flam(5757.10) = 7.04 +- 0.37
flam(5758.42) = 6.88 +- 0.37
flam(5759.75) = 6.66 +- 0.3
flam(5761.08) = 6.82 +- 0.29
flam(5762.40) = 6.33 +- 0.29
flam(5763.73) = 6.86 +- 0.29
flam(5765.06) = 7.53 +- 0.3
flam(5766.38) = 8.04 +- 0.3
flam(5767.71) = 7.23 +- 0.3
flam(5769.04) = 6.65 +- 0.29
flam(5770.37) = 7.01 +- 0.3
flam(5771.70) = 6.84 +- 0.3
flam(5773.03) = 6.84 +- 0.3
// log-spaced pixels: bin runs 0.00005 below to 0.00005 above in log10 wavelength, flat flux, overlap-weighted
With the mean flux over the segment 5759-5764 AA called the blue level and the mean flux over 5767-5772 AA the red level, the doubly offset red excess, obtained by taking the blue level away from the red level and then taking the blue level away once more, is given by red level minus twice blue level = -6.4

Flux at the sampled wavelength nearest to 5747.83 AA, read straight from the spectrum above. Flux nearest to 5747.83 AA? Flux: 7.77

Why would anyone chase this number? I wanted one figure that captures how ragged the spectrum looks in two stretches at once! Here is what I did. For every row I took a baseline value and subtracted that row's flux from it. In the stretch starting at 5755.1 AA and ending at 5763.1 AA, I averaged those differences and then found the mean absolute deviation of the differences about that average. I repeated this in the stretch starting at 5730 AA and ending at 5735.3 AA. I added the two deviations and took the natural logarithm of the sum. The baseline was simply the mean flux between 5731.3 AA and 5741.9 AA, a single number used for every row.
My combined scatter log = -0.97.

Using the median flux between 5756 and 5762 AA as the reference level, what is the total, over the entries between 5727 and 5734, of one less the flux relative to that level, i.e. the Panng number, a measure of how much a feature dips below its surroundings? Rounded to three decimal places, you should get -0.137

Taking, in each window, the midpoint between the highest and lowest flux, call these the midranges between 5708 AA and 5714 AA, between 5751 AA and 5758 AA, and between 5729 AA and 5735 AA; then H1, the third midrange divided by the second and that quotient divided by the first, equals 0.152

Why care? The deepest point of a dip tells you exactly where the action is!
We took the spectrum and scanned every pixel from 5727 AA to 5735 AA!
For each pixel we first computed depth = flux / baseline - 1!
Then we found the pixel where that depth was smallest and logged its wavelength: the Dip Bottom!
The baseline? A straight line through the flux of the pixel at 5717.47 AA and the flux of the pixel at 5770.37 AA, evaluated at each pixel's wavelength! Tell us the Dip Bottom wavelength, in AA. 5731.97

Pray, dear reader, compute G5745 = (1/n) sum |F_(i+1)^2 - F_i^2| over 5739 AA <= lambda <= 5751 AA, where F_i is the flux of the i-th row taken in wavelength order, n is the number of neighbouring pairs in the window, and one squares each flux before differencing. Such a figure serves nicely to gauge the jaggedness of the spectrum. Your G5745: 6.1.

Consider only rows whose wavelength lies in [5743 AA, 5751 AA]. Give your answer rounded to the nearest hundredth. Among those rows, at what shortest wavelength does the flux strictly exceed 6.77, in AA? 5745.18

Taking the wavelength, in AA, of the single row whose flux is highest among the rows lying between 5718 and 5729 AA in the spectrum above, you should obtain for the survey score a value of 5724.05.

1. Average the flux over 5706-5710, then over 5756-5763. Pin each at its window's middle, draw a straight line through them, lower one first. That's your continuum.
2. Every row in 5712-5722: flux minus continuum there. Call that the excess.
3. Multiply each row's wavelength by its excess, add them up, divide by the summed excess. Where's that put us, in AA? 5717.5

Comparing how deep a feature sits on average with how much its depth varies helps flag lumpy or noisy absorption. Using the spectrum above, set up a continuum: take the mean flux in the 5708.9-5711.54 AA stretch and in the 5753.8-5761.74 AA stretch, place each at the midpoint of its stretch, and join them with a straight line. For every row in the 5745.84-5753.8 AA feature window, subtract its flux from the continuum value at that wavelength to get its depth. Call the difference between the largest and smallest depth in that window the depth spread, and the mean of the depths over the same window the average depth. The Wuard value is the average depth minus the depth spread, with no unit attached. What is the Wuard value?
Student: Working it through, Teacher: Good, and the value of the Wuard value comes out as -1.86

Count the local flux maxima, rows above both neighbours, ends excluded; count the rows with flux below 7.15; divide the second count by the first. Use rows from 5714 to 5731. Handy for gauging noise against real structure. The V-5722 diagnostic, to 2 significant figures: 2.7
